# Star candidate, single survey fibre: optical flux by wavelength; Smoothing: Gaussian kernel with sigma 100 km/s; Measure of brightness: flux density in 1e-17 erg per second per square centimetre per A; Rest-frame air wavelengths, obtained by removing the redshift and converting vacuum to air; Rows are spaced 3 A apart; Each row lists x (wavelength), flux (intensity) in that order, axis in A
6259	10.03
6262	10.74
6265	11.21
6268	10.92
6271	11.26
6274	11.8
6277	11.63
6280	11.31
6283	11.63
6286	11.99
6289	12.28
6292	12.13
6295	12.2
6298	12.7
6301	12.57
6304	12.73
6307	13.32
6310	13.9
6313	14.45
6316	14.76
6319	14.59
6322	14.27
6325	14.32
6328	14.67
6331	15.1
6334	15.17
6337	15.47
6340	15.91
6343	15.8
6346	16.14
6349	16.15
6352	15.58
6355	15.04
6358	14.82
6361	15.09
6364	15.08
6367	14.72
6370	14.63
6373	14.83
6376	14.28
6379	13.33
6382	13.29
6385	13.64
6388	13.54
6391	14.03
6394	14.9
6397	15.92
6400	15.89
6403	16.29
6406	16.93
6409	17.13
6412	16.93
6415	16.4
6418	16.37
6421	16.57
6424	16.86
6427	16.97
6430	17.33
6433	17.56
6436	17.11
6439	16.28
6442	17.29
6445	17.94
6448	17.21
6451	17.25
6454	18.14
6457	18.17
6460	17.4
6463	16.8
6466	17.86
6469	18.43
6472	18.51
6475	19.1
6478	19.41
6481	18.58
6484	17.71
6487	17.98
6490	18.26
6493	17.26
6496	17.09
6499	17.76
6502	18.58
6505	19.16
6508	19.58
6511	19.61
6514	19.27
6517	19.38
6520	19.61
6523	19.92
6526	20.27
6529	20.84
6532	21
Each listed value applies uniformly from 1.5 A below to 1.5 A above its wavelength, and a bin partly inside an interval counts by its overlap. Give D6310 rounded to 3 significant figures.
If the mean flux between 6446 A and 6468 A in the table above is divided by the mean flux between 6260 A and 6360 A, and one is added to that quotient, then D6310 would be 2.30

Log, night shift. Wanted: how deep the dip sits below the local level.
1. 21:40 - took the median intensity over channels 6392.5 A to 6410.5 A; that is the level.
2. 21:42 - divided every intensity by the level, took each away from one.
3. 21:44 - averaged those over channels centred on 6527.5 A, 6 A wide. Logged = -0.28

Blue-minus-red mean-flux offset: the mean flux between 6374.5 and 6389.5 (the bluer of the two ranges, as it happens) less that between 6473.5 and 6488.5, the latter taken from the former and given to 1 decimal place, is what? -4.9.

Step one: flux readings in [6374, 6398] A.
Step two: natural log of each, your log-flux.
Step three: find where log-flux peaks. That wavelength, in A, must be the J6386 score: 6397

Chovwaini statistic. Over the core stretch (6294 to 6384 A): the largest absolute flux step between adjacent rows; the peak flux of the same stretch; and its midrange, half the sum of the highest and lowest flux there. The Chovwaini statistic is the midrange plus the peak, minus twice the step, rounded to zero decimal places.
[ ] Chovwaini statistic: 28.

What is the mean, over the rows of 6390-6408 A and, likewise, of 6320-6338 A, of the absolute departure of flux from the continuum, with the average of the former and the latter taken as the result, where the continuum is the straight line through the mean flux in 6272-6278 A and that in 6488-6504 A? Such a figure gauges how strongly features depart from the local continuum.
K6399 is 1.3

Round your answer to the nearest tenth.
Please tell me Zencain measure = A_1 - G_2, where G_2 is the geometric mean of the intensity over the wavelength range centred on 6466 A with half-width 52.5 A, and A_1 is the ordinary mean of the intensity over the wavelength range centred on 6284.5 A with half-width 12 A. -6.0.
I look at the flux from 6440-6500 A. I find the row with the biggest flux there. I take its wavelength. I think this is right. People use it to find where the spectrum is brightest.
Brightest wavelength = 6478 A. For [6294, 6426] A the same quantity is 6409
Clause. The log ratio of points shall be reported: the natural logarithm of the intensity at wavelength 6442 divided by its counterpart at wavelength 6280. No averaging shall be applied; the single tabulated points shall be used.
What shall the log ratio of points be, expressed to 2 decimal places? 0.42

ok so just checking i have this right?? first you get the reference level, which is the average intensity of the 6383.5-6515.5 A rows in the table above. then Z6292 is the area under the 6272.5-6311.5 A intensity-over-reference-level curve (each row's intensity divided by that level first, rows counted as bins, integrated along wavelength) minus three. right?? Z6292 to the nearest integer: 25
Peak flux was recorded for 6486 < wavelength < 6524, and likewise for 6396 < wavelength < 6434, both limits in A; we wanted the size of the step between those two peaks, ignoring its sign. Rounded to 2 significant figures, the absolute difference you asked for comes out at 2.4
